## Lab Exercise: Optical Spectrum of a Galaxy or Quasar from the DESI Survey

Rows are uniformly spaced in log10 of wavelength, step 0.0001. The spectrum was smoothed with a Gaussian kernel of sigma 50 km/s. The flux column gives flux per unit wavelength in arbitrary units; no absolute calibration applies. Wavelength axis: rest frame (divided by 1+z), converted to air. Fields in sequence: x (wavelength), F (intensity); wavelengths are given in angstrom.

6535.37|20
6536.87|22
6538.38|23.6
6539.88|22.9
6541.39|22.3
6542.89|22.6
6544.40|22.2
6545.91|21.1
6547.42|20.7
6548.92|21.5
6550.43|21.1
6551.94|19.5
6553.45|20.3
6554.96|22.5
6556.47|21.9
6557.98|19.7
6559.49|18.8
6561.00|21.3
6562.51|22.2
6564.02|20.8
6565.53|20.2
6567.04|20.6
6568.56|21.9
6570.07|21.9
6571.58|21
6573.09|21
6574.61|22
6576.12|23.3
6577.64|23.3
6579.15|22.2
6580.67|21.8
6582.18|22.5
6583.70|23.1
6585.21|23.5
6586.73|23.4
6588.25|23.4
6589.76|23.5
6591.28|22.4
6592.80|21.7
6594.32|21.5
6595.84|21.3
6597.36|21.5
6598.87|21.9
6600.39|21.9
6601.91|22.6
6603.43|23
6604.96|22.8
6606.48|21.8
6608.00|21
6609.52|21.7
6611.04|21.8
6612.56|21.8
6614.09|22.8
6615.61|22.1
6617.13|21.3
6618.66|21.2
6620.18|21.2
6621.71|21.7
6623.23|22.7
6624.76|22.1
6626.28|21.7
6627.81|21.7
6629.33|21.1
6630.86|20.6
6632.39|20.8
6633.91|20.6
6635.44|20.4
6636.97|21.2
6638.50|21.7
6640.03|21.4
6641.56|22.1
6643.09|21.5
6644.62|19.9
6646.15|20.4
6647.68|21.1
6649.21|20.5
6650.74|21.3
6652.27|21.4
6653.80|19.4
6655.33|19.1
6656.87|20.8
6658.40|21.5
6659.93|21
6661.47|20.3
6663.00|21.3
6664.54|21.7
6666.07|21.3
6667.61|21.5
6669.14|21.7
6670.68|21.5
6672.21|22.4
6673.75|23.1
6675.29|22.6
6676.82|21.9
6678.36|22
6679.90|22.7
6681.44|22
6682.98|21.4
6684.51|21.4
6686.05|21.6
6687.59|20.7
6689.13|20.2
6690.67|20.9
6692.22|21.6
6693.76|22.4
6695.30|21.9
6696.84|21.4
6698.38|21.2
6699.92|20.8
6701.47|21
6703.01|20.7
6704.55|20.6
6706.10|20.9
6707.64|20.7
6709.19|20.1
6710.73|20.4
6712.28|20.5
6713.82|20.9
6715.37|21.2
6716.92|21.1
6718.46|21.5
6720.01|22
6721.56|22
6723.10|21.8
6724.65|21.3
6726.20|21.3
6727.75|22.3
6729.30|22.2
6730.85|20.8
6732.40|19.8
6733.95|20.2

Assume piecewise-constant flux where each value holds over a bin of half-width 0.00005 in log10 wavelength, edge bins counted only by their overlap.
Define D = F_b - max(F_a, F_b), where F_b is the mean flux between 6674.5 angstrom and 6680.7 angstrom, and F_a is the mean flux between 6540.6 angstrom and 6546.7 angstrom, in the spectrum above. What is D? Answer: 0.00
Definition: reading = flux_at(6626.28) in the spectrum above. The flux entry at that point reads 21.7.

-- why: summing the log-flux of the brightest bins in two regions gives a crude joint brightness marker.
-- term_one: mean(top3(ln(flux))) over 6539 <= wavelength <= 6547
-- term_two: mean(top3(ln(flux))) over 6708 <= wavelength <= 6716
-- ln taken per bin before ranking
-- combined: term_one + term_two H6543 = 6.16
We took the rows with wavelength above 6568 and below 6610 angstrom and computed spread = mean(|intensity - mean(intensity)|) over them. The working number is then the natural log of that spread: -0.35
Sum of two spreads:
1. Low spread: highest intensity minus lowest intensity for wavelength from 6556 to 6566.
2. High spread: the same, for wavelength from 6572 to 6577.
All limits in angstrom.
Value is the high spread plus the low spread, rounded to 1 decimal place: 5.7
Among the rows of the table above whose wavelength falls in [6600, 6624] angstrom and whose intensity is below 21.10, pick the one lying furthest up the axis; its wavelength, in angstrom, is 6608.00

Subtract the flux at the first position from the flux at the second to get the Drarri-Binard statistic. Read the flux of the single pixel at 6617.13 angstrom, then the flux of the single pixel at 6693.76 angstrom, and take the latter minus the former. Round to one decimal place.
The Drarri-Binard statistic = 1.1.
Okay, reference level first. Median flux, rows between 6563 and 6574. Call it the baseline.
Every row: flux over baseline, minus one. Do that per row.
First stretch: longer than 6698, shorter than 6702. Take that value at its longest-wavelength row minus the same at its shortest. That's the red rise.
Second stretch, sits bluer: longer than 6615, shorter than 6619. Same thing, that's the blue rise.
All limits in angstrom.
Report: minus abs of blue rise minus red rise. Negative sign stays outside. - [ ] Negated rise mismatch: -0.033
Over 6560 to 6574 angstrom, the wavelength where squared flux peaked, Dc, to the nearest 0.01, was 6562.51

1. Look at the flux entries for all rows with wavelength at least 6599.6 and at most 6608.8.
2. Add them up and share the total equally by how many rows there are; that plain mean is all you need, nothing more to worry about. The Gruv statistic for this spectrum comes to 22.2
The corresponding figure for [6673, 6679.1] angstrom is 22.4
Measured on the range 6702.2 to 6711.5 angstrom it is 20.6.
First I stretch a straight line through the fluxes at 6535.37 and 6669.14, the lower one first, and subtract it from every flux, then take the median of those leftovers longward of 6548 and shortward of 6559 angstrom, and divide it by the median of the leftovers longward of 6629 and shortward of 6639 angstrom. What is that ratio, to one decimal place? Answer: -2.1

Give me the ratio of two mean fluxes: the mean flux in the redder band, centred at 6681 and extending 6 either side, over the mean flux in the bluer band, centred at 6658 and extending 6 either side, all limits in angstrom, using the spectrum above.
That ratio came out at 1.07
